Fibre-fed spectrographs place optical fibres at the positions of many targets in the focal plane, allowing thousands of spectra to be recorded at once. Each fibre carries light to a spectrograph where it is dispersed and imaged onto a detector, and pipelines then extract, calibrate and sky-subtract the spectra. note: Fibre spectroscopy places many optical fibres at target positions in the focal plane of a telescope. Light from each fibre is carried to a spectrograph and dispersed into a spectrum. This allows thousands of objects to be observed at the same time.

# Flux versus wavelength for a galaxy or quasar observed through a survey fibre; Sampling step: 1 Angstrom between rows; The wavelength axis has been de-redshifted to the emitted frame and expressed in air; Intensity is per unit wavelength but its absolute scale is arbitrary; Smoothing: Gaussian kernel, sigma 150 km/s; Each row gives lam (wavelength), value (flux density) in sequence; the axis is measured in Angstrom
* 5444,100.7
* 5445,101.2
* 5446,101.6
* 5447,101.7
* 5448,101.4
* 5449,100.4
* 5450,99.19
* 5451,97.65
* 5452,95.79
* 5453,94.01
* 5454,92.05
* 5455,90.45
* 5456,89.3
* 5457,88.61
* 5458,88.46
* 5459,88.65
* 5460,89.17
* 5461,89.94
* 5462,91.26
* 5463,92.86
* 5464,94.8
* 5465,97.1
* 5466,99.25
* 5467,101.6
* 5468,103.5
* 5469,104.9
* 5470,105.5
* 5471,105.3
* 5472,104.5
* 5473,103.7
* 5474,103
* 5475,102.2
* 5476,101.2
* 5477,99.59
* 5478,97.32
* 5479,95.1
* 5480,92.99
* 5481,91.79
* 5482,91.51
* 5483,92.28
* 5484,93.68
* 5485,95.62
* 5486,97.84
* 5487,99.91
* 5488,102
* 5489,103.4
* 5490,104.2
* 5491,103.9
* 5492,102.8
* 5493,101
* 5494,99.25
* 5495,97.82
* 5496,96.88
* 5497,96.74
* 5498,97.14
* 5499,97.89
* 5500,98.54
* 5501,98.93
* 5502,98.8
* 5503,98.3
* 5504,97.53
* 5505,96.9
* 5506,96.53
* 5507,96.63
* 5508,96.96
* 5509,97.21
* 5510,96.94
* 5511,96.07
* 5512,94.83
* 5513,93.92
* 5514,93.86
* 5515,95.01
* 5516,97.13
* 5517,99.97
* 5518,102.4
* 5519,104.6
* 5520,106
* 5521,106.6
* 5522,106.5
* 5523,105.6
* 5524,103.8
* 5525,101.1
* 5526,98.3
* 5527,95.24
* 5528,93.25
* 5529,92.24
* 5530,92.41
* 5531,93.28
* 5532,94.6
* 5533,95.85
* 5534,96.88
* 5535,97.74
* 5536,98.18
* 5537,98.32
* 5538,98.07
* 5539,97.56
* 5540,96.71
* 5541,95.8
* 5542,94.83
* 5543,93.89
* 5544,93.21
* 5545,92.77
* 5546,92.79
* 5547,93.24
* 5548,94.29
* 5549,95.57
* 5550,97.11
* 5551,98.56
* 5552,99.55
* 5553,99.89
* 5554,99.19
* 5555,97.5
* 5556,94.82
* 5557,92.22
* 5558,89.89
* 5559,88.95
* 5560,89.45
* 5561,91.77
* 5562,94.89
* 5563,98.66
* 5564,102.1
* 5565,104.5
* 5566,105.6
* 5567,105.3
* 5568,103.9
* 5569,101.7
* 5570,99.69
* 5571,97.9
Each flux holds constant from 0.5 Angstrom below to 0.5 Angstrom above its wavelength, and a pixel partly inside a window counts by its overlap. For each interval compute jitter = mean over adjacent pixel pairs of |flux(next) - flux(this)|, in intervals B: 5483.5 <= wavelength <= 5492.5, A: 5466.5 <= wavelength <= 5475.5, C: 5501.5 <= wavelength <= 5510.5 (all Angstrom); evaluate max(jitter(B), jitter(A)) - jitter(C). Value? 1.1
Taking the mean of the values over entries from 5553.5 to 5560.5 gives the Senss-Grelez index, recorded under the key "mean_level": 93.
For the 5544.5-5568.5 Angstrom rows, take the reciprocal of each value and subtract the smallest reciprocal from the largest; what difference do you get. 0.0018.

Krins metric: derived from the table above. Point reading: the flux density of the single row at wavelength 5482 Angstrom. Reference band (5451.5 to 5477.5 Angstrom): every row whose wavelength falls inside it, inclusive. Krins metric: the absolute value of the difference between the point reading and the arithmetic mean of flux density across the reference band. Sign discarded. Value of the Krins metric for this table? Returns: 5.3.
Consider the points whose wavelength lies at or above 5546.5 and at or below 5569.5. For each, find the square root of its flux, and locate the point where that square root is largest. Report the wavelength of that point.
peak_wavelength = 5566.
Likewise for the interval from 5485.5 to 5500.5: 5490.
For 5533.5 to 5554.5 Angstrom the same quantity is 5553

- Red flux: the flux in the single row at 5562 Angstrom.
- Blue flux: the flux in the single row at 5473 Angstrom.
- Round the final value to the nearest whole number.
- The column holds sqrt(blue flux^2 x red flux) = 1010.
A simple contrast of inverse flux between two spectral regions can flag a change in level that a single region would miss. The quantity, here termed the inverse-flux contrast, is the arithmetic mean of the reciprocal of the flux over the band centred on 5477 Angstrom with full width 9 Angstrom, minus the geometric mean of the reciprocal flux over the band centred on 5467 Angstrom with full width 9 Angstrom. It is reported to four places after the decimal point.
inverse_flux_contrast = 0.0002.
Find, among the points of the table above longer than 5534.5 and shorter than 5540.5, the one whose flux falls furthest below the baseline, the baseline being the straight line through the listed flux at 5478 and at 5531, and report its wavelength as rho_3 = 5540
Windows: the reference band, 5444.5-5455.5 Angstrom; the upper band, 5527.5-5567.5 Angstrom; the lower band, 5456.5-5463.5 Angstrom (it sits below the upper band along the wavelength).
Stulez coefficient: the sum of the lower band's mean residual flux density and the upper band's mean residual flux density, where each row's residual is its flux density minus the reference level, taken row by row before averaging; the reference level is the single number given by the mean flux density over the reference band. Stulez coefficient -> -9.6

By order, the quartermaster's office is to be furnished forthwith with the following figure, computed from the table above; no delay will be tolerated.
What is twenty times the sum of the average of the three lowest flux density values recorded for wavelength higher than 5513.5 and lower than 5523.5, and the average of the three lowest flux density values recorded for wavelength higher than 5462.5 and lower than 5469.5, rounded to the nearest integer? 3805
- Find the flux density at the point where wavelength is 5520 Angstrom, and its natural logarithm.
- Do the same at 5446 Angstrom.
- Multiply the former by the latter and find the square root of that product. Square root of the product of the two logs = 4.64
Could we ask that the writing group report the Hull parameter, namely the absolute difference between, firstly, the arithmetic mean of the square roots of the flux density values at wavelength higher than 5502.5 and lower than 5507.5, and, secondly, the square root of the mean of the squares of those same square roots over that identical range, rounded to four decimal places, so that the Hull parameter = 0.0001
